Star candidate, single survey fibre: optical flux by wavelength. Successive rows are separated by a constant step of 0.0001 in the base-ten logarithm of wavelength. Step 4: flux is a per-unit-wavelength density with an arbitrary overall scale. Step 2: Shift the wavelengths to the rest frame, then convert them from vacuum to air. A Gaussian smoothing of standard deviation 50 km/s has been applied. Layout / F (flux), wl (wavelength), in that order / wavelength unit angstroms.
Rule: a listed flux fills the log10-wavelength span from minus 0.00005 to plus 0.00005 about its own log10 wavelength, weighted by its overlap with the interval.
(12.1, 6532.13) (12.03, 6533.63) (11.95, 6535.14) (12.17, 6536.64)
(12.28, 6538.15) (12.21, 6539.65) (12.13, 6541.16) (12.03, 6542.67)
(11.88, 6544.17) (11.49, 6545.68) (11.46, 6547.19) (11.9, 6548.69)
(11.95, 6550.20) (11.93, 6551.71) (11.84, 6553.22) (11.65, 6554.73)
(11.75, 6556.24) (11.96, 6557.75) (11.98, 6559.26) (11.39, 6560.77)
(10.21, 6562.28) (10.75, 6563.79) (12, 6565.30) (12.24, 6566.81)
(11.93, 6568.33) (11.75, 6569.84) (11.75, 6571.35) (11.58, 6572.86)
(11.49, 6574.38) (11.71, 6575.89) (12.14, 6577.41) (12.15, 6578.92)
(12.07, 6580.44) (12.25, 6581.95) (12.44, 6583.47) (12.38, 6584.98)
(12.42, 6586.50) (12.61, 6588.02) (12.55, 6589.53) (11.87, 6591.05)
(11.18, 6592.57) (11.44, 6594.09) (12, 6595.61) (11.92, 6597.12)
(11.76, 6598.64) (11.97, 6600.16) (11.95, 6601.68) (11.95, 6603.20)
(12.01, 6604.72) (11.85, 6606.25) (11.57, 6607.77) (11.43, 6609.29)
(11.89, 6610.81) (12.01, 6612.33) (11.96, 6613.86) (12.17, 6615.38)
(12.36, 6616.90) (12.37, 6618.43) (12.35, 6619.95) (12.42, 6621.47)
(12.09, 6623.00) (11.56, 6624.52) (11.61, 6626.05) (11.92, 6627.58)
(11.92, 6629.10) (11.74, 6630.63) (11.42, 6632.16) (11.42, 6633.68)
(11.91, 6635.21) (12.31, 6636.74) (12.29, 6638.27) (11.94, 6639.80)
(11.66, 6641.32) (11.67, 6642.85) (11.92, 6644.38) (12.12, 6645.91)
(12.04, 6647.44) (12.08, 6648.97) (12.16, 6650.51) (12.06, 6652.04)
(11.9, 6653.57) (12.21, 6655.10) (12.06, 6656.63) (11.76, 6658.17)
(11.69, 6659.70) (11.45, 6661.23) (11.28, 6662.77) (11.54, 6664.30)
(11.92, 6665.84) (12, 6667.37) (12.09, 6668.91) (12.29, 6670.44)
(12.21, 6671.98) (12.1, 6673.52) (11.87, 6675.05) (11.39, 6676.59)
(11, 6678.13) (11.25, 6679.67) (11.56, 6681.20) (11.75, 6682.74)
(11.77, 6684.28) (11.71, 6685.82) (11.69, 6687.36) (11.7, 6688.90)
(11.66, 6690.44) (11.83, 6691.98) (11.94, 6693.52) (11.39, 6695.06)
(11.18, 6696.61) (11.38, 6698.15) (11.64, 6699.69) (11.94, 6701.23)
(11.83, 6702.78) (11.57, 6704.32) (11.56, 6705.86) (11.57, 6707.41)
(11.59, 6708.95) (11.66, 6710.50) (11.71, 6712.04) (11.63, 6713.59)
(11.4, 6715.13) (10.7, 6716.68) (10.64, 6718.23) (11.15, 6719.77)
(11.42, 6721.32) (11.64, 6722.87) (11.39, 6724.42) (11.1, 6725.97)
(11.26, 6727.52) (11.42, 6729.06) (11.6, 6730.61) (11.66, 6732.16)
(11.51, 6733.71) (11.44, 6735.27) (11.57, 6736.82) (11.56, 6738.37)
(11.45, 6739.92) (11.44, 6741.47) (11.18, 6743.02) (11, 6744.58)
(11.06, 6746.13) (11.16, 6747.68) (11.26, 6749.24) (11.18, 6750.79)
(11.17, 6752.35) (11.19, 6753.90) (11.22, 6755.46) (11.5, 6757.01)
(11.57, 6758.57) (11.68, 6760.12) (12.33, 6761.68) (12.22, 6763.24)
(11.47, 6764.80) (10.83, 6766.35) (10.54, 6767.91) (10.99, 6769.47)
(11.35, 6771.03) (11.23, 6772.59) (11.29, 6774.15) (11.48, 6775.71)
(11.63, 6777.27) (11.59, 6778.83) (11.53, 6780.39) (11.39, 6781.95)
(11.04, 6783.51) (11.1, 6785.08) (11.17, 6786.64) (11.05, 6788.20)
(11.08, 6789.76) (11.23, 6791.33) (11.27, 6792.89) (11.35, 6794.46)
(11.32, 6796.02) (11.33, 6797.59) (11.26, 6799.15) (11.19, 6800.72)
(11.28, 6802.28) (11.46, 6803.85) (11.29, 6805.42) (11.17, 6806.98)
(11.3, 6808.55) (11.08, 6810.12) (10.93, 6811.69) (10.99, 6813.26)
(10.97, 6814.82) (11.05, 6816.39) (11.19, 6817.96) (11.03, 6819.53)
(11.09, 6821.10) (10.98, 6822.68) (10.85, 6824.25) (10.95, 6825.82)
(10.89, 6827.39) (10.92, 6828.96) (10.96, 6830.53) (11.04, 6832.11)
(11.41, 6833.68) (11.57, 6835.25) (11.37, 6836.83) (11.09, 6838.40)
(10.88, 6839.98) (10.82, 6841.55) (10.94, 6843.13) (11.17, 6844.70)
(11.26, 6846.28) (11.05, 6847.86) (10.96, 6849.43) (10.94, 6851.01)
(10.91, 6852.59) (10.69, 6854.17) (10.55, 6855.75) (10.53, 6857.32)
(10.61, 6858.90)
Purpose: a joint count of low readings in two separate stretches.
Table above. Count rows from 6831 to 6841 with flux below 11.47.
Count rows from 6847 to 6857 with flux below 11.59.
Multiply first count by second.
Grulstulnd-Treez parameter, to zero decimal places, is 30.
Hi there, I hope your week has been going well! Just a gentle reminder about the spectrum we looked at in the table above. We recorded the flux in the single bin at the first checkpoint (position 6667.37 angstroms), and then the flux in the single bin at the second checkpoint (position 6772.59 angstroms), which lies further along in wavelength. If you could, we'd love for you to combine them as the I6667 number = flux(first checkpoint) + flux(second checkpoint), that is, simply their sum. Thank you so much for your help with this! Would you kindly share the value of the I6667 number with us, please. 23.2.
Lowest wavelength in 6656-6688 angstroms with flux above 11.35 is 6656.63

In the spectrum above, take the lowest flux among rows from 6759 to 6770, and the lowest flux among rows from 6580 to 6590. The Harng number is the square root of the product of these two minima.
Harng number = 11.3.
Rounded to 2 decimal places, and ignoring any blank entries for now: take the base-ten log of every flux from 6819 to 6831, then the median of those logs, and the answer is 1.04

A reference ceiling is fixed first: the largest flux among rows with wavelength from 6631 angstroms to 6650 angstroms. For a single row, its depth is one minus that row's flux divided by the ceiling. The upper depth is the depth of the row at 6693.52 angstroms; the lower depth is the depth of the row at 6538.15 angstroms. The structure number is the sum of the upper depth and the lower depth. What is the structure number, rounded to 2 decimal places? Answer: 0.03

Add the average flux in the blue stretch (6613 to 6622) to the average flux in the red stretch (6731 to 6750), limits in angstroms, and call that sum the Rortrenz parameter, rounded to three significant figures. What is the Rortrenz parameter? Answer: 23.6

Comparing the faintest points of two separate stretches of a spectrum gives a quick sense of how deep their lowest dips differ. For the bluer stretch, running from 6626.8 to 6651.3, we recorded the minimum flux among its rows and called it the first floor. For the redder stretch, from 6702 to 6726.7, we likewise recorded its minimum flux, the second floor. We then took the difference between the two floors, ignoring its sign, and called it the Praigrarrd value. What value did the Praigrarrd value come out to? 0.78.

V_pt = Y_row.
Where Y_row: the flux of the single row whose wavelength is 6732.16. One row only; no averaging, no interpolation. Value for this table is 11.66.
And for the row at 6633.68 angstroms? 11.42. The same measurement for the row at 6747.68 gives 11.16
